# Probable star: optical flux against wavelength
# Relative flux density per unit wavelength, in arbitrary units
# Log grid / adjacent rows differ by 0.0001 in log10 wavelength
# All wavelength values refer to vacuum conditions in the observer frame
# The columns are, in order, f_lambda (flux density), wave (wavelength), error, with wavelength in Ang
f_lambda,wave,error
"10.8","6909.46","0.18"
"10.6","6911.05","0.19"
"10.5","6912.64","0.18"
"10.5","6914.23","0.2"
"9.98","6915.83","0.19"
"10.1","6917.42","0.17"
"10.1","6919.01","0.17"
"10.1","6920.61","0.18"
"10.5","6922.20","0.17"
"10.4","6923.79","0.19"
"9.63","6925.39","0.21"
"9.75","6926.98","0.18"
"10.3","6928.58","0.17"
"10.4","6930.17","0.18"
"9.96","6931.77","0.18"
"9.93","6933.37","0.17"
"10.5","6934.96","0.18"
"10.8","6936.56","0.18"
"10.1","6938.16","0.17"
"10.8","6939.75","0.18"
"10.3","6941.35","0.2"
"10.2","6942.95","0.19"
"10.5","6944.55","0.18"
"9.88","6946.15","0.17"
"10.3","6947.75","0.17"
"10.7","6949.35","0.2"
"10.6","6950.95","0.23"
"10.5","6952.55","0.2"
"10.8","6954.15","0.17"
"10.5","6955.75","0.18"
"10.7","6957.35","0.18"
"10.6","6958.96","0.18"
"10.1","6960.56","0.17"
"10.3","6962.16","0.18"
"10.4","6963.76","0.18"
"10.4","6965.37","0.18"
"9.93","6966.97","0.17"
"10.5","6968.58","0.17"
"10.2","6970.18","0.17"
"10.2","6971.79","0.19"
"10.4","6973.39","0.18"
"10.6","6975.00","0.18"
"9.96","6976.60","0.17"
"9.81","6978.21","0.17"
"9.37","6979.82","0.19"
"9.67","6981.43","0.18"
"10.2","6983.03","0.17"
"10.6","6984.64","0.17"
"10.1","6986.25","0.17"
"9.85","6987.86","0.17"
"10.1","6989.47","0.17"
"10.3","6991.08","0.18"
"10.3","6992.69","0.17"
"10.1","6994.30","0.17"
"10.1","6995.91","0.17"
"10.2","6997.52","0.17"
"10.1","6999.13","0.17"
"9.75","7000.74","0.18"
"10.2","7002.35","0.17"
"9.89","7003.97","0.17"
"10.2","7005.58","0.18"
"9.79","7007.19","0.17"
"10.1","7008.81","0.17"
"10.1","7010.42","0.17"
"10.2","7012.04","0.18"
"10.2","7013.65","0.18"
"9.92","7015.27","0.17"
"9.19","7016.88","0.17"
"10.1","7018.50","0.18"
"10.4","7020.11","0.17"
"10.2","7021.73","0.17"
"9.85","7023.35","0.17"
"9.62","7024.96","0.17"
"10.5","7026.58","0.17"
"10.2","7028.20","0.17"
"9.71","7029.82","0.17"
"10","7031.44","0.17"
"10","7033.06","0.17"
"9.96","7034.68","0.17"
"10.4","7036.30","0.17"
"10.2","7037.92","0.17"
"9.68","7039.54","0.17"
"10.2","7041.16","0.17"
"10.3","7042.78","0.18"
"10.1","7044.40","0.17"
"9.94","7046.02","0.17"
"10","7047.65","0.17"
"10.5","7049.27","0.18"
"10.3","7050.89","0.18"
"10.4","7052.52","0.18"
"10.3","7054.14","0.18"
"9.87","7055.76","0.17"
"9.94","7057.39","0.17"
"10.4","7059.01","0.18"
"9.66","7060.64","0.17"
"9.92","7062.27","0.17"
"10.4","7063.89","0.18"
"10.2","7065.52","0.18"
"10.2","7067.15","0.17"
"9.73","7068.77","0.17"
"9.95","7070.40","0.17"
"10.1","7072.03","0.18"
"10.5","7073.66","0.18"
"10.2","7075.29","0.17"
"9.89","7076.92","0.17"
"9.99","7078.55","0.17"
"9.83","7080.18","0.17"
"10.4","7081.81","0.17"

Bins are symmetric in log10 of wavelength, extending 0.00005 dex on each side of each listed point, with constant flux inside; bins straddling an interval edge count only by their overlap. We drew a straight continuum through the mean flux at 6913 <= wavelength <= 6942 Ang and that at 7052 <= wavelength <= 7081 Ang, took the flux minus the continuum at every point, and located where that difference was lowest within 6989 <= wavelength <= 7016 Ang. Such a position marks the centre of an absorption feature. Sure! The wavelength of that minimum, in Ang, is 7000.74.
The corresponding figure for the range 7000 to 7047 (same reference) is 7016.88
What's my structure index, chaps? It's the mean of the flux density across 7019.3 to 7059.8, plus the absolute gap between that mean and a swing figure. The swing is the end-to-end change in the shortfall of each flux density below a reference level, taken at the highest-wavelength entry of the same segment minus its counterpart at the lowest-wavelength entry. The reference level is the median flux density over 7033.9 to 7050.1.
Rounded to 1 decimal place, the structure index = 20.2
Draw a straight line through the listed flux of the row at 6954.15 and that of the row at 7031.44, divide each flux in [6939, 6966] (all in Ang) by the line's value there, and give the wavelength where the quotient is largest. 6954.15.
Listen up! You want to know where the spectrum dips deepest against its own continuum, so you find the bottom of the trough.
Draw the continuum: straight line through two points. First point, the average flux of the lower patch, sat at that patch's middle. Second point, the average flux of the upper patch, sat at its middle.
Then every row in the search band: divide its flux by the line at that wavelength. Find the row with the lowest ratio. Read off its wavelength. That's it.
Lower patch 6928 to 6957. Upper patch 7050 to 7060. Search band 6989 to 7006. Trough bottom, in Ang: 7000.74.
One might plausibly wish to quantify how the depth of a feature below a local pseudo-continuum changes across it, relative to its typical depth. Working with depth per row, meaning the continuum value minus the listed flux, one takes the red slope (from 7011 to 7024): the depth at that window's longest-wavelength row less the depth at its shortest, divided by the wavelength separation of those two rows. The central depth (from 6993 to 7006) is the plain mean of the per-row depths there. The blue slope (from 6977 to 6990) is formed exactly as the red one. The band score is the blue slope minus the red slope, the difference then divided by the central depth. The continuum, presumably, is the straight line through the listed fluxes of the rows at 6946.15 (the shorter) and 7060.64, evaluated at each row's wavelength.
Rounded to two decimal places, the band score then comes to 0.19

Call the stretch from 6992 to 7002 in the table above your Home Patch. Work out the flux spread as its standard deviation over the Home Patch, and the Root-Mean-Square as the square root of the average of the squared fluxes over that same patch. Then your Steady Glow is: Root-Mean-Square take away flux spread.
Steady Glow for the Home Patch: 9.9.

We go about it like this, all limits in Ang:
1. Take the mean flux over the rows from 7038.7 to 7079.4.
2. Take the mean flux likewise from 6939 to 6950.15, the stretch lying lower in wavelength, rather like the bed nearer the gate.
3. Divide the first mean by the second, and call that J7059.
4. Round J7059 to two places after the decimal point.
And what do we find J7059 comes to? 0.97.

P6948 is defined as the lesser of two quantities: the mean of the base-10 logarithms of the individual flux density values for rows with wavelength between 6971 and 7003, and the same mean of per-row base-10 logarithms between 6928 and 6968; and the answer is 1.004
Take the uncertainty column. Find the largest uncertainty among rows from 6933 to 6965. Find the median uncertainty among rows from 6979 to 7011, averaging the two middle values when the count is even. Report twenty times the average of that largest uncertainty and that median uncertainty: 4.00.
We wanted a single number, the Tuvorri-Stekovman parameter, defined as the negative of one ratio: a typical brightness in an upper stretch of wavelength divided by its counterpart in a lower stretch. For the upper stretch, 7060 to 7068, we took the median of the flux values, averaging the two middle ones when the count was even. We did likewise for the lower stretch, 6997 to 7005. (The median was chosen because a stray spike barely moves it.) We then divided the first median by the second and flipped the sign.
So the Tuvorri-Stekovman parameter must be -1.01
